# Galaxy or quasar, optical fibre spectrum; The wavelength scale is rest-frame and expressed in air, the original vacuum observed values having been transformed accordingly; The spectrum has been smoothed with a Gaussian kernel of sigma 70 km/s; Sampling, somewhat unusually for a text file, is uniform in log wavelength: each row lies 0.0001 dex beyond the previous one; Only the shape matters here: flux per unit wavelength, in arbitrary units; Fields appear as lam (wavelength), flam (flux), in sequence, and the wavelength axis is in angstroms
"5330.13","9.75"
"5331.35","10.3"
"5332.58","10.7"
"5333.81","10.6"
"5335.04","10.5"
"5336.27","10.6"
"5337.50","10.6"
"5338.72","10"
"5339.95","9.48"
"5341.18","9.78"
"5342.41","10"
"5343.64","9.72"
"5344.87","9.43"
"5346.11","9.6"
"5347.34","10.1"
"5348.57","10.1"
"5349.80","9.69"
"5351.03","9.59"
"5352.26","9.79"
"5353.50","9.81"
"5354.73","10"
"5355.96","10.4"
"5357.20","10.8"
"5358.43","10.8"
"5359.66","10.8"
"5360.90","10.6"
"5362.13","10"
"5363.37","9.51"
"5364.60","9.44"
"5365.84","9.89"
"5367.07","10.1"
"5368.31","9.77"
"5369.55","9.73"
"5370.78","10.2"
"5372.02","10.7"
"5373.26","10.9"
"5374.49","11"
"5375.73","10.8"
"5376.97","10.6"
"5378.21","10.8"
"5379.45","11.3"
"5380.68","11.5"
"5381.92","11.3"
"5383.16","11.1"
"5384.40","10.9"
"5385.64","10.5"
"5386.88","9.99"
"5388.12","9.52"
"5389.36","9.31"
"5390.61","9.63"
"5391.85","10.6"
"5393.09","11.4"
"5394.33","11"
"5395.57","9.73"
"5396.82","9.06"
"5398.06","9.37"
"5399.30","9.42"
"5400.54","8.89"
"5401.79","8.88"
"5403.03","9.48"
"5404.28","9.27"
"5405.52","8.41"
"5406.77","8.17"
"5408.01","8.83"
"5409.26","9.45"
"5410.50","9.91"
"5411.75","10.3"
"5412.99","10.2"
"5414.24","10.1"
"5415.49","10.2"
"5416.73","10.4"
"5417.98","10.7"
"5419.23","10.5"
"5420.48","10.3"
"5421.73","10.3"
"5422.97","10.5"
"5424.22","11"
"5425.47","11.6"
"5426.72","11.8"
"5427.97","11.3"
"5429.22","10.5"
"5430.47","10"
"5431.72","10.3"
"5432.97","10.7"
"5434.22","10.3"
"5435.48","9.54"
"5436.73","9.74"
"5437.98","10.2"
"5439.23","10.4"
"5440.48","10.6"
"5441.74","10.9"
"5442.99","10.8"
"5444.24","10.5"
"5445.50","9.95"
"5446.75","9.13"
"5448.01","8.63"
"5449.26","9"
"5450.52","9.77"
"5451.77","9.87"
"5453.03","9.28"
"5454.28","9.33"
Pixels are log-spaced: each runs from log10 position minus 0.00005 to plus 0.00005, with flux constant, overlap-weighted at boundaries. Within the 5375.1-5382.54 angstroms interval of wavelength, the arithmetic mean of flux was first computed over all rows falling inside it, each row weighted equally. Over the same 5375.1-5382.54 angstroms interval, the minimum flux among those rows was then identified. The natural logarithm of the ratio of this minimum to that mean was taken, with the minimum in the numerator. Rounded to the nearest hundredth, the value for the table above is -0.04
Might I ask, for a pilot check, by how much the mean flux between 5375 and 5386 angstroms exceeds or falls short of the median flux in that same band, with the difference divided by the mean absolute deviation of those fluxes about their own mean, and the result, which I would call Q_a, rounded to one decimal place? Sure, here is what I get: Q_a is 0.3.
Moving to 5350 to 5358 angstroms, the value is 0.4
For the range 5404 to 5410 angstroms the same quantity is 0.0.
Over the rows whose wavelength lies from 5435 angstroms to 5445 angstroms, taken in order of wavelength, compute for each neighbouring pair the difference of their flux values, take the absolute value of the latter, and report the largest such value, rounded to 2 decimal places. 0.46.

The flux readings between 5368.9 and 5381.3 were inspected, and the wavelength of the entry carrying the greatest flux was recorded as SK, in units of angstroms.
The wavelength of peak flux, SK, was 5380.68 angstroms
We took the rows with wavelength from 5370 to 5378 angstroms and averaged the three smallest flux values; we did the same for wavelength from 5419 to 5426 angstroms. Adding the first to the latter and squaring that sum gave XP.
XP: 435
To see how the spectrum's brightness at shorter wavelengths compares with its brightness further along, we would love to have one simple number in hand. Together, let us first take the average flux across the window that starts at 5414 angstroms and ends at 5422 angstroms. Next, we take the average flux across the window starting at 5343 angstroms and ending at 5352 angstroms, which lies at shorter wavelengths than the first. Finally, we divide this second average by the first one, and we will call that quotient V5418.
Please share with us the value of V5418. 0.94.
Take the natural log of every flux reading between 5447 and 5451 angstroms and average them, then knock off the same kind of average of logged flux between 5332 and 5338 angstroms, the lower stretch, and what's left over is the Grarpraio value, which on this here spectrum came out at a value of -0.15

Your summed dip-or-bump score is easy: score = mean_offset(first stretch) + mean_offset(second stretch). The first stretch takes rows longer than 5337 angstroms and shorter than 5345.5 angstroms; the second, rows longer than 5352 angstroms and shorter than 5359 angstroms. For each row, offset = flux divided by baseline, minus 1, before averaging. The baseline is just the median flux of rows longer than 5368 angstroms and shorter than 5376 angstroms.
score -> -0.12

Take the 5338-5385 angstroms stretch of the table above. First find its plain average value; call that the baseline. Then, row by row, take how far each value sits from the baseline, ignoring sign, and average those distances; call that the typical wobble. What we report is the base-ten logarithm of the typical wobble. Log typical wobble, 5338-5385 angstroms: -0.28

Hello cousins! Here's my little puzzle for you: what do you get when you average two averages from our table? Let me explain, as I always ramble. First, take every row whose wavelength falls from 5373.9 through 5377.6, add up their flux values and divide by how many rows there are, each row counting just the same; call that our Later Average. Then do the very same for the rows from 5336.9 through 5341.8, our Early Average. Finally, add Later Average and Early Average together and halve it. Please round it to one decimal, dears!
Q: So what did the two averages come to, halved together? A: 10.4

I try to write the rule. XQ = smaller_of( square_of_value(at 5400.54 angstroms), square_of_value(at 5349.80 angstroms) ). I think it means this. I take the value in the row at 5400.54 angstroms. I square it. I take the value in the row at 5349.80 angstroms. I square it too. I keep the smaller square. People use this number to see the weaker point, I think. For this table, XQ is 79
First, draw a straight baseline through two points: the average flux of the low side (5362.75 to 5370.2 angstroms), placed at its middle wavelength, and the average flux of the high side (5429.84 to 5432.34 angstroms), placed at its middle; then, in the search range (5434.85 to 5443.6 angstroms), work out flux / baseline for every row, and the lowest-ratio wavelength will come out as 5435.48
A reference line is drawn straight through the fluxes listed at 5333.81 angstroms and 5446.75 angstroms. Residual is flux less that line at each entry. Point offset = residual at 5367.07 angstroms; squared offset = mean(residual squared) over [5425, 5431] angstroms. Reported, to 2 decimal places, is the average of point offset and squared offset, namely 1.57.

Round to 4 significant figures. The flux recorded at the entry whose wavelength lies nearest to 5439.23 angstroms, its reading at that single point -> 10.40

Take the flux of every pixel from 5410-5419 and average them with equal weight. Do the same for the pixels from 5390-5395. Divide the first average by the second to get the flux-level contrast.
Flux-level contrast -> 0.96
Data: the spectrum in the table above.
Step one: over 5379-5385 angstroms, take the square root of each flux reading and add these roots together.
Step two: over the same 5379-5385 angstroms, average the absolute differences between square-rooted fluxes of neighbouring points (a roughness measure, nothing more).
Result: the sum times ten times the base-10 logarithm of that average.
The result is -255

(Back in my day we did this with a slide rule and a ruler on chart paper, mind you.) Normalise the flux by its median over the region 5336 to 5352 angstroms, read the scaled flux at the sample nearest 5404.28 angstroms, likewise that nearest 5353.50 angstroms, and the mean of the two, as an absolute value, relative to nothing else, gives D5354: 0.98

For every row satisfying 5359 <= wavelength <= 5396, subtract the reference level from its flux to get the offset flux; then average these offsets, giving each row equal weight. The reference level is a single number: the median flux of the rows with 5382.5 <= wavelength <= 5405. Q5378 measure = 0.85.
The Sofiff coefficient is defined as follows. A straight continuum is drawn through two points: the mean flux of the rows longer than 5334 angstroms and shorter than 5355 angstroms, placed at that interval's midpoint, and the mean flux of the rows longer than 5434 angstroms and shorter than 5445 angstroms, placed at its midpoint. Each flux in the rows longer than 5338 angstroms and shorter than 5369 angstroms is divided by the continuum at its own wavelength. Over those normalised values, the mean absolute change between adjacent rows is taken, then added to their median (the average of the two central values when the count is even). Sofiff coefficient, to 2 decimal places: 1.01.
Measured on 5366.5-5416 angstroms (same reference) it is 1.03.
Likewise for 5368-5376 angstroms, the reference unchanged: 1.09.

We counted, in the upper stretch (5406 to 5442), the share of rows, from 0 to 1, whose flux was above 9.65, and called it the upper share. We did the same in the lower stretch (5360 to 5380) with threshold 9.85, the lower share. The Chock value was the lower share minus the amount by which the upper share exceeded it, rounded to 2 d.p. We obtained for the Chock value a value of 0.64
